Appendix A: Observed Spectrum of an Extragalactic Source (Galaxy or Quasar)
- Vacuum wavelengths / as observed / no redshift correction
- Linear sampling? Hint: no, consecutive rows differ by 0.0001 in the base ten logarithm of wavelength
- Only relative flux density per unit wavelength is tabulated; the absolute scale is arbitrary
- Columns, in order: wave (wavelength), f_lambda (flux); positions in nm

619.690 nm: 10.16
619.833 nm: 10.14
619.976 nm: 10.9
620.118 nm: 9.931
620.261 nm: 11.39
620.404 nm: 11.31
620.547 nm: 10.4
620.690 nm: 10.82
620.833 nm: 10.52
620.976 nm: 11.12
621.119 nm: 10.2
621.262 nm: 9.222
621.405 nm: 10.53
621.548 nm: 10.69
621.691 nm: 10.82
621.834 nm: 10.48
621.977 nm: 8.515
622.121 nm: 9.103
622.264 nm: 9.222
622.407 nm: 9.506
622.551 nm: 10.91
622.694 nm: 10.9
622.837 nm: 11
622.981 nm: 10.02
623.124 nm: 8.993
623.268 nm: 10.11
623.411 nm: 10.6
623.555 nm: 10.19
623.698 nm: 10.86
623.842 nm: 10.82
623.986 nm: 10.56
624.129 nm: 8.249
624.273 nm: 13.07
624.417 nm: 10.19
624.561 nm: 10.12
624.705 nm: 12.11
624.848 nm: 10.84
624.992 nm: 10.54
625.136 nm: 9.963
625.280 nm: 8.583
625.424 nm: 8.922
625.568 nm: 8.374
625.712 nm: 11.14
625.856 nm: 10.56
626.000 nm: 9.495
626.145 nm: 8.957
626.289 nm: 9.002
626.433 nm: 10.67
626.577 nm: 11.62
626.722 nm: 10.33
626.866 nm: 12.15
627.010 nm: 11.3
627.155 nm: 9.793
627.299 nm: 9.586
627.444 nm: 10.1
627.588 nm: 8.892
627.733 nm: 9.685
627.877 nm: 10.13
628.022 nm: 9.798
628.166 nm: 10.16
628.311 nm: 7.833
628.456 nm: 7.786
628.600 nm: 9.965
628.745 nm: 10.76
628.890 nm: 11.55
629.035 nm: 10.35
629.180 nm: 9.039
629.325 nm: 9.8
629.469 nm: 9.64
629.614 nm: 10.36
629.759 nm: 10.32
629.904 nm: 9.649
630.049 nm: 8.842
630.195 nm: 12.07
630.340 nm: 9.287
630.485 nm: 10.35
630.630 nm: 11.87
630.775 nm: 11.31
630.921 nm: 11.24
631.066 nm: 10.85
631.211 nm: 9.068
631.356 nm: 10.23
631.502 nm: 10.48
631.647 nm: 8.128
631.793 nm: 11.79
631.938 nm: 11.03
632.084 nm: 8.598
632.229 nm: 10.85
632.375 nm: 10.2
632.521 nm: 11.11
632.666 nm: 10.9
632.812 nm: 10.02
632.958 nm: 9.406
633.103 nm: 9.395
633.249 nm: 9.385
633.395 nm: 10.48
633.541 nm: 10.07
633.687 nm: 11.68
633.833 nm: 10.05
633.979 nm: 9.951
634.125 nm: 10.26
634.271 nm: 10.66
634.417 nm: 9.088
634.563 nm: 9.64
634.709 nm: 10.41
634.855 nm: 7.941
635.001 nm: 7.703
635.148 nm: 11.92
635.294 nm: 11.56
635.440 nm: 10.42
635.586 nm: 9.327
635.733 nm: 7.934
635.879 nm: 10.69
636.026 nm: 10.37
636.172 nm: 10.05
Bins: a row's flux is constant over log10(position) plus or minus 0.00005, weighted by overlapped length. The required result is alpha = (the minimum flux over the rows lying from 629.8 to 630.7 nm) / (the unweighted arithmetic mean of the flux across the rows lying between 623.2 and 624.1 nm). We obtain 0.84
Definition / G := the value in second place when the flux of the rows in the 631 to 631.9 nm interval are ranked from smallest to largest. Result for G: 9.068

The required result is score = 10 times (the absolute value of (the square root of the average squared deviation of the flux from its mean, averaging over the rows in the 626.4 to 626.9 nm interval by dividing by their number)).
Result 7.3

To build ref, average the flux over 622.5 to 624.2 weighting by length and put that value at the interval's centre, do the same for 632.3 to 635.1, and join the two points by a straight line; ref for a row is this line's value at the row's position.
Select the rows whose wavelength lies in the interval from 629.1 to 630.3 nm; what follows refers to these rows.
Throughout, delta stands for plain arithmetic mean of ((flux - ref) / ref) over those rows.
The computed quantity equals -0.01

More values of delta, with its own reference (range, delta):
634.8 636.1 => -0.01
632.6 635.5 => 0.01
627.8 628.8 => -0.06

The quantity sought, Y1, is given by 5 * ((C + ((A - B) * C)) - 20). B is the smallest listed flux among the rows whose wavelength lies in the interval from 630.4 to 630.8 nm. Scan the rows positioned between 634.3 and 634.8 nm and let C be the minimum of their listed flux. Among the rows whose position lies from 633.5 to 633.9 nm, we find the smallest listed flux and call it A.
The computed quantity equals -68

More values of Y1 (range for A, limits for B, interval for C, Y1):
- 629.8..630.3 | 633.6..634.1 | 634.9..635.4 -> -104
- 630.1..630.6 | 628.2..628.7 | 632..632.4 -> 8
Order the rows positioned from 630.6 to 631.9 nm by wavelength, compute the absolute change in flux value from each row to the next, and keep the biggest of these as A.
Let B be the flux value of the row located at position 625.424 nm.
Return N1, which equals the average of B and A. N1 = 6.3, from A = 3.7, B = 8.922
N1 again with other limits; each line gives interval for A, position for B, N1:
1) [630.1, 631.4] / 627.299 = 6.2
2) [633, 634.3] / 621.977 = 5.1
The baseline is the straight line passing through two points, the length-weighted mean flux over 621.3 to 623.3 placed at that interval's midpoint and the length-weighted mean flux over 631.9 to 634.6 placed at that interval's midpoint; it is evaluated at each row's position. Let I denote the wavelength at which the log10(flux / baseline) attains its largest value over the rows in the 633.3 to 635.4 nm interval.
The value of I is 635.148 nm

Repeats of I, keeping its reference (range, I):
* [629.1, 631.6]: 630.195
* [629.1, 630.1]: 629.614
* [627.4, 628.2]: 628.166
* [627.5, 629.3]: 628.890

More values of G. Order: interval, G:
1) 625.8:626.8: 9.002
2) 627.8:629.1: 7.833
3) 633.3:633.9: 10.07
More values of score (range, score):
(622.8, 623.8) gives 6.2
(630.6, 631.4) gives 9.1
